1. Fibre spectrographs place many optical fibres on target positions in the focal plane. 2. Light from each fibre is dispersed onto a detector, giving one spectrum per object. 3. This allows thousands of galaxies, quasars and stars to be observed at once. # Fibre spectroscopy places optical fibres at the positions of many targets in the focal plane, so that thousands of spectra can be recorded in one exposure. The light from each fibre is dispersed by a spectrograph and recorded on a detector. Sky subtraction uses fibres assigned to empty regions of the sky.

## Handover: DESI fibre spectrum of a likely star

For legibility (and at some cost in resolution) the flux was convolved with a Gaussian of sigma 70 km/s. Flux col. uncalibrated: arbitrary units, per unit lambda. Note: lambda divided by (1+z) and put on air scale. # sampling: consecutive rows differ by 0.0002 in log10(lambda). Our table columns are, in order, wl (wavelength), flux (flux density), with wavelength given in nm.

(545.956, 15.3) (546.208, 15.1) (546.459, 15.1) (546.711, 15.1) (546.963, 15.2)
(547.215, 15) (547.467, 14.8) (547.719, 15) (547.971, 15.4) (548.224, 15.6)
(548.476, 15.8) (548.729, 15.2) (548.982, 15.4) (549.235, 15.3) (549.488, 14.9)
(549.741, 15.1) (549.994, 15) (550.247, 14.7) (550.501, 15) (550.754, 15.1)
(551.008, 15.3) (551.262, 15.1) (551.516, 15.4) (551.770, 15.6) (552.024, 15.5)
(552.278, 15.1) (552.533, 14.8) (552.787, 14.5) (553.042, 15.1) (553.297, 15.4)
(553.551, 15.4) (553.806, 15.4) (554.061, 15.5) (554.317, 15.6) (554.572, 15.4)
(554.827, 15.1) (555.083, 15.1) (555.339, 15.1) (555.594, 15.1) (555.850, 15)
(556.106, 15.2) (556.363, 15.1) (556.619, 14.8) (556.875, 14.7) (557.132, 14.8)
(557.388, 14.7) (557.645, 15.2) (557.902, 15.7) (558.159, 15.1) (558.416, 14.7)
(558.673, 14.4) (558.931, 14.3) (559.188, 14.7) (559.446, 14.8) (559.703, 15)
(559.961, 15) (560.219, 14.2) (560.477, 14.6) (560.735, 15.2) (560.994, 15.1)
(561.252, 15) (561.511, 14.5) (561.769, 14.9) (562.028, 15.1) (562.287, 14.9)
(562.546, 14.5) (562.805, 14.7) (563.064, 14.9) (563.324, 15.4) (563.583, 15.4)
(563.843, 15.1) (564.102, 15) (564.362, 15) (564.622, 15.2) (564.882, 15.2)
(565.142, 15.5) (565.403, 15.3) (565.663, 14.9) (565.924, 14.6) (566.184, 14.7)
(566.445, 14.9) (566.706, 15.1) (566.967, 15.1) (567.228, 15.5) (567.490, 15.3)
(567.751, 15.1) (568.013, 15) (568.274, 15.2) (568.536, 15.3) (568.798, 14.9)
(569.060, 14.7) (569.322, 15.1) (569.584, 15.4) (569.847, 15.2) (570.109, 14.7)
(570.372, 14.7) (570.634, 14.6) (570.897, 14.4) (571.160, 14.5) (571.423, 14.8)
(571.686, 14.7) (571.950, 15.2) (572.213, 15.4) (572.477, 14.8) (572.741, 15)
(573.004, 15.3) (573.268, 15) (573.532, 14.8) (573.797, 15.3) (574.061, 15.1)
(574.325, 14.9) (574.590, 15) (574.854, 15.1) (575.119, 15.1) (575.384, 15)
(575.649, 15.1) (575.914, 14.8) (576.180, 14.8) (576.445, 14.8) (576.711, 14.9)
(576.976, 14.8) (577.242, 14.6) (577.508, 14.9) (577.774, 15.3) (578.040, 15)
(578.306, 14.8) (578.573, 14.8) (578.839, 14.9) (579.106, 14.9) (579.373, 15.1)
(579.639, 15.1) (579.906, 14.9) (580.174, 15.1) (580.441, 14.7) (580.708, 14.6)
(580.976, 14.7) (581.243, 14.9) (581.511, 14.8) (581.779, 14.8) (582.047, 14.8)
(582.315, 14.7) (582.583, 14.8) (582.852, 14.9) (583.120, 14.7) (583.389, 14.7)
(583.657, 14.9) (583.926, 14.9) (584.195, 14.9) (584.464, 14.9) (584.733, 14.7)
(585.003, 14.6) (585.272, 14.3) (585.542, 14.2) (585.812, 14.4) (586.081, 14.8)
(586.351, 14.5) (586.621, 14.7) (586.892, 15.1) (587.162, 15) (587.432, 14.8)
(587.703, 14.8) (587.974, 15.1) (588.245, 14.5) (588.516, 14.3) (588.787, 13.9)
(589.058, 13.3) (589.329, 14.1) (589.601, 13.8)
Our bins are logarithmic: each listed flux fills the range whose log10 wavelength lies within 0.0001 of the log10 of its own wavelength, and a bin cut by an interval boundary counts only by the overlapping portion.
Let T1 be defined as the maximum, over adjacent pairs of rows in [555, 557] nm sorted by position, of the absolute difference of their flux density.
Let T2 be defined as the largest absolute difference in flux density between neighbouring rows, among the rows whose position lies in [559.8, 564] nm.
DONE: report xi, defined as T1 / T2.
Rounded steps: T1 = 0.30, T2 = 0.80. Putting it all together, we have 0.4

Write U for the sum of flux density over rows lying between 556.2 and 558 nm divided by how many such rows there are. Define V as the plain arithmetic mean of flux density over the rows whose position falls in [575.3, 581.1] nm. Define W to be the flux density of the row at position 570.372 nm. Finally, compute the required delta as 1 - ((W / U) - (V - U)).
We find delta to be -0.1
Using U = 15.0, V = 14.9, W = 14.7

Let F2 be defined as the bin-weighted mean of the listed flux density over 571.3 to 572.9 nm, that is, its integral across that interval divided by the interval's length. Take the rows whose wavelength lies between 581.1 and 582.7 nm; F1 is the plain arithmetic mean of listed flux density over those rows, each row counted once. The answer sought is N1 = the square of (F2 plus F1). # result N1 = 887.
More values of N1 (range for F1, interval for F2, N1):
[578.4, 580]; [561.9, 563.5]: 893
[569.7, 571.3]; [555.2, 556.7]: 884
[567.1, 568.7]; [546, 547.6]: 918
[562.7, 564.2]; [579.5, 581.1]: 896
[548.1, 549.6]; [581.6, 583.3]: 909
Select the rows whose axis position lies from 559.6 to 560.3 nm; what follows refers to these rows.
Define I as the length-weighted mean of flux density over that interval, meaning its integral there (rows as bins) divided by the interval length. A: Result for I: 14.8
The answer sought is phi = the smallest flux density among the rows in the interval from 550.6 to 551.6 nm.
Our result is 15.1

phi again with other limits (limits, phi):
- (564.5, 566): 14.6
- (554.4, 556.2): 15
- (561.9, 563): 14.5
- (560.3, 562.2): 14.5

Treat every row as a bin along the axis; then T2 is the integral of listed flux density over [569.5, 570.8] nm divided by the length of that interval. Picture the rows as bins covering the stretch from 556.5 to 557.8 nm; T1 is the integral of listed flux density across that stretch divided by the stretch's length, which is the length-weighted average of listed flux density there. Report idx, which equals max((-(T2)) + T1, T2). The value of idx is 14.89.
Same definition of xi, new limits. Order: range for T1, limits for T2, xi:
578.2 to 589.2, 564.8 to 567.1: 1.5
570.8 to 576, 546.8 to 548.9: 1.0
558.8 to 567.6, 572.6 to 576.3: 1.6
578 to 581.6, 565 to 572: 0.8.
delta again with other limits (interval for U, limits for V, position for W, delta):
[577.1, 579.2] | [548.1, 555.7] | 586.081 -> 0.3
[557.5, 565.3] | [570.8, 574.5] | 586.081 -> 0.0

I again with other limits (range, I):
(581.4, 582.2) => 14.8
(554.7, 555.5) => 15.1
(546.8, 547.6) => 15.0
